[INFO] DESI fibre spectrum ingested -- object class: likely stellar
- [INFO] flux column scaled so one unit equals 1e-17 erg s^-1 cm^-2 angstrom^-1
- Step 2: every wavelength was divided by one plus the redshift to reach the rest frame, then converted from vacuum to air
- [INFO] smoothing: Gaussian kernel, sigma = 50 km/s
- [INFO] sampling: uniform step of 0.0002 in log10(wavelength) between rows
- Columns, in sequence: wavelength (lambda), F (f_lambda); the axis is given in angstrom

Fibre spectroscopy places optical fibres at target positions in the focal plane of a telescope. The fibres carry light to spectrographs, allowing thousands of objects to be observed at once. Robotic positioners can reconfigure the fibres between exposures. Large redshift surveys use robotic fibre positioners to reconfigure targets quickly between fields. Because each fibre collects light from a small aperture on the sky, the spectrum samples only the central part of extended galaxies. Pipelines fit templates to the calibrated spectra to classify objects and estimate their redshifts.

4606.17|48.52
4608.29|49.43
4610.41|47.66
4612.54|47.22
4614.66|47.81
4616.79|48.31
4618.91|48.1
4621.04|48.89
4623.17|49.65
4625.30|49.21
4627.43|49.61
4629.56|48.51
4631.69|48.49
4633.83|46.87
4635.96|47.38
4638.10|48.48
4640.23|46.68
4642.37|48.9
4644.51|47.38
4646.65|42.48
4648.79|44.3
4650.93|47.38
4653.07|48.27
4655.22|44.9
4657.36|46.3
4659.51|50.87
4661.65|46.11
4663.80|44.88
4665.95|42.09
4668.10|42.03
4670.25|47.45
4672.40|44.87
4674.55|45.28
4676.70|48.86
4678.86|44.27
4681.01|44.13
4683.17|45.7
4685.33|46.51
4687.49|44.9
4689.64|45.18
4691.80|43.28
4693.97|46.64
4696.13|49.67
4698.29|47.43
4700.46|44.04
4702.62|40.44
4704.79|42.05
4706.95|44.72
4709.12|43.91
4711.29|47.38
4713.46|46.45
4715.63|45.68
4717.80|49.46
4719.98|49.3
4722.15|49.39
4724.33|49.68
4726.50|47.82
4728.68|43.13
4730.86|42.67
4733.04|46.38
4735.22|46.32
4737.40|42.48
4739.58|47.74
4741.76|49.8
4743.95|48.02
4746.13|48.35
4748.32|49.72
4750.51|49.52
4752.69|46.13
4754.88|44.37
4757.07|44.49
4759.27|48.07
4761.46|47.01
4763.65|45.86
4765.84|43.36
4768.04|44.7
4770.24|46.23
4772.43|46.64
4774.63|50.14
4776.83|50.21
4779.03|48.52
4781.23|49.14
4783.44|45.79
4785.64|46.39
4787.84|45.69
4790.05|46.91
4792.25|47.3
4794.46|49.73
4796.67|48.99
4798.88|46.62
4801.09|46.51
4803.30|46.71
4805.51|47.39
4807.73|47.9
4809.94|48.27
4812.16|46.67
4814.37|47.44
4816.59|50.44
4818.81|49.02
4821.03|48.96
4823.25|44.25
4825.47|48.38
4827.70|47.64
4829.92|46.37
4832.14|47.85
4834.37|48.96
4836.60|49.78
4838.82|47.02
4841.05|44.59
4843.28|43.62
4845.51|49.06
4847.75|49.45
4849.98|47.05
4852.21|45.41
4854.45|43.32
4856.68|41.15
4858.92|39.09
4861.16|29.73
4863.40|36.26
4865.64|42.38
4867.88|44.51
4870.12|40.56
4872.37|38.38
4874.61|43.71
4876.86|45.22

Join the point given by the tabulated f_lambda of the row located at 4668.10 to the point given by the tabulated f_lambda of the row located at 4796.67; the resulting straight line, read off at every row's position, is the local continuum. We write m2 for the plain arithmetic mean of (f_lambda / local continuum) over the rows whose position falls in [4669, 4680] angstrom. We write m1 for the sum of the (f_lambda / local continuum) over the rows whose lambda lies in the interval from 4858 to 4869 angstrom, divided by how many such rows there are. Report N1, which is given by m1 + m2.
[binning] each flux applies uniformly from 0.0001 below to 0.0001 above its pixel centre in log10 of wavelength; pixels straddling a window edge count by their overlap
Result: 1.82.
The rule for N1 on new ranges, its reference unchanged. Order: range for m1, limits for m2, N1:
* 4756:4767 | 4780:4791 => 1.94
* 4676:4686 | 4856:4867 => 1.79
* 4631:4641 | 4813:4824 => 2.14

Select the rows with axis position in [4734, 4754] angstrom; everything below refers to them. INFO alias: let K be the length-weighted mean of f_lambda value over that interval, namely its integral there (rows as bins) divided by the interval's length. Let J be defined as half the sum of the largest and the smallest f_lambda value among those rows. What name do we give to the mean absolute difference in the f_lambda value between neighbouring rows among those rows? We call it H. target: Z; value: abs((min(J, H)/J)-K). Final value 47.5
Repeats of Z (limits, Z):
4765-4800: 47.3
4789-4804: 47.6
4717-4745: 47.0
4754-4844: 47.2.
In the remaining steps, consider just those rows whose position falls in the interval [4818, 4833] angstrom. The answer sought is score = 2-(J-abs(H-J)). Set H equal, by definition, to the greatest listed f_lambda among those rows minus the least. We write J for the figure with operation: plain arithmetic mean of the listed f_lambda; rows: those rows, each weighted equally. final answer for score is -2.8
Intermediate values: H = 5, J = 47.5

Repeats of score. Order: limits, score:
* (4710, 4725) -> -2.0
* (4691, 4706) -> -7.2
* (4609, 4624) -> -0.4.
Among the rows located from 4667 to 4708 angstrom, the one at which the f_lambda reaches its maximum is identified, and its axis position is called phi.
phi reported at 4696.13 angstrom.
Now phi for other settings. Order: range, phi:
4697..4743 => 4741.76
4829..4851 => 4836.60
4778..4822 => 4816.59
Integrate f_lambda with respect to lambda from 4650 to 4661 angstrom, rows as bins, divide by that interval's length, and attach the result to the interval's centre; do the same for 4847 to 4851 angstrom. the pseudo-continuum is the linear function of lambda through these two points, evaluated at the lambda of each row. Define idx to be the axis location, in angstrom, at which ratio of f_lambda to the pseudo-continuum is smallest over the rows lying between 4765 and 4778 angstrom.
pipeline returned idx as 4765.84 angstrom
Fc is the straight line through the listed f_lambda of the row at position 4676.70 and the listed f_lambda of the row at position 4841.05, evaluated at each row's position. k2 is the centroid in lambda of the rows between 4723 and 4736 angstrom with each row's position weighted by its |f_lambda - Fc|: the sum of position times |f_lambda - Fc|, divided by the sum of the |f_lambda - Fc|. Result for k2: 4729.6 angstrom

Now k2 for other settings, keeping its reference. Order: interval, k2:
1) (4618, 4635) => 4627.2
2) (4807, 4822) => 4815.4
